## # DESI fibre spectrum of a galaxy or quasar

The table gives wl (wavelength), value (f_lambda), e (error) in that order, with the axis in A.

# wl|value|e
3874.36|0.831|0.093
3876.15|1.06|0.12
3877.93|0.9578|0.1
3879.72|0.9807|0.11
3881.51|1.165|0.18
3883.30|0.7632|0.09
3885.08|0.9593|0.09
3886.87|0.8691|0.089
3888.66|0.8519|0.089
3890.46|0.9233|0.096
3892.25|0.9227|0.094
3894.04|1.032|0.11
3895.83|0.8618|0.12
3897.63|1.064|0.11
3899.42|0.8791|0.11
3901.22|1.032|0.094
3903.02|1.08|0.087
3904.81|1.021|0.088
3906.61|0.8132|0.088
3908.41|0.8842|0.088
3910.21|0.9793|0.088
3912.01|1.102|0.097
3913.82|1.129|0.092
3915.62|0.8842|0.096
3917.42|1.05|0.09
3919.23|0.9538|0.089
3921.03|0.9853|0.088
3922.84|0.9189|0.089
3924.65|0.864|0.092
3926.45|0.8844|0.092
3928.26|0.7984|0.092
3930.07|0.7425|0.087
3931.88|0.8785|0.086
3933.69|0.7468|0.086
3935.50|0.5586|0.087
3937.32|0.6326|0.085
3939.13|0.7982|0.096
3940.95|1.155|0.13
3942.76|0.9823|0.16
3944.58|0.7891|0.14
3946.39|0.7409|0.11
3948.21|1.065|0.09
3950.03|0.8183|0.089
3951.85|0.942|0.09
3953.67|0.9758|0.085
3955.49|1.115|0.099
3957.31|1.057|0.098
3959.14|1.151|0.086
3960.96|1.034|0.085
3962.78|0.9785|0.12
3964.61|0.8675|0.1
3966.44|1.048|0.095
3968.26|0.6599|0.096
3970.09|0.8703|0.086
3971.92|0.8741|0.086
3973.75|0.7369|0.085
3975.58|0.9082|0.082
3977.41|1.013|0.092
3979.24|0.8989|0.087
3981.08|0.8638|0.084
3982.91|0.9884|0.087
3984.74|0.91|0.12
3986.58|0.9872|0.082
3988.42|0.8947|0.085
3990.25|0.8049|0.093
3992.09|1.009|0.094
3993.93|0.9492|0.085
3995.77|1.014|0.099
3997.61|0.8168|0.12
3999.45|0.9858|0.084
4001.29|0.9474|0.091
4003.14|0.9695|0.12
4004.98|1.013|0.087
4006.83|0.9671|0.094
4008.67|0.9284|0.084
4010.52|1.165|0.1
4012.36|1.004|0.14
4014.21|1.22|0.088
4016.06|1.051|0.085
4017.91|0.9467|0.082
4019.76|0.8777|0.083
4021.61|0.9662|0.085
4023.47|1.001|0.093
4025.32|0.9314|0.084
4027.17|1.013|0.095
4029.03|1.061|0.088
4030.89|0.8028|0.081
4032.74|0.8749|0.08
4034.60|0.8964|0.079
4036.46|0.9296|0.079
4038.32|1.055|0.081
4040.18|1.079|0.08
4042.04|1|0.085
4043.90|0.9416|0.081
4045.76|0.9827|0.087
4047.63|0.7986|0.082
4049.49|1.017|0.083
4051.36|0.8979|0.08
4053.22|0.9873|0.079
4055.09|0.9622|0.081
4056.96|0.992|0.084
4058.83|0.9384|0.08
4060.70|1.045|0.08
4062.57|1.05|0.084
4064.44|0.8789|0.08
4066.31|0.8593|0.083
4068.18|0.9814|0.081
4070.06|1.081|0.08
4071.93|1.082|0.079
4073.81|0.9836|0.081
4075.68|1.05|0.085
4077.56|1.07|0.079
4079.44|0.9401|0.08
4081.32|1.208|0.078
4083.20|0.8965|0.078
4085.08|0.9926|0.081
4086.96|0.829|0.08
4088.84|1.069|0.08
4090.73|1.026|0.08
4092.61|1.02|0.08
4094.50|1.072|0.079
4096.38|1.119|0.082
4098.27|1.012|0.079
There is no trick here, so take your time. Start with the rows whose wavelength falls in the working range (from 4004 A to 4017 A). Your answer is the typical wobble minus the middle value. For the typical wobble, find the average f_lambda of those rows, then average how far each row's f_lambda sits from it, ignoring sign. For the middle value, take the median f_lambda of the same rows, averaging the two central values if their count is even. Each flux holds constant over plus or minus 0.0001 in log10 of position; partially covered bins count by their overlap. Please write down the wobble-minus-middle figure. -0.93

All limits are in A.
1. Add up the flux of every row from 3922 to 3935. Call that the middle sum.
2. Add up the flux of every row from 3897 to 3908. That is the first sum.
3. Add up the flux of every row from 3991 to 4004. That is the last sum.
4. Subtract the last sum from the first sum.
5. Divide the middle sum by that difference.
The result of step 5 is -7.3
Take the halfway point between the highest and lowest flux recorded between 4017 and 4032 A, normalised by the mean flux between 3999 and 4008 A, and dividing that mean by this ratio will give 1.02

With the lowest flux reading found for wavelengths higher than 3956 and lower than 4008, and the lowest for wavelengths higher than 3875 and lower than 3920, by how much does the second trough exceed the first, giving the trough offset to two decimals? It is 0.10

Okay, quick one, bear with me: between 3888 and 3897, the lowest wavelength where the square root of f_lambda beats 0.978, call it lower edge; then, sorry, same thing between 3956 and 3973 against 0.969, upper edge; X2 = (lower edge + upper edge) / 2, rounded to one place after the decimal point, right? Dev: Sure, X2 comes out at 3925.7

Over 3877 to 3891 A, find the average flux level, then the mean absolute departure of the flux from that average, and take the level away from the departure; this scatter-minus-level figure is -0.85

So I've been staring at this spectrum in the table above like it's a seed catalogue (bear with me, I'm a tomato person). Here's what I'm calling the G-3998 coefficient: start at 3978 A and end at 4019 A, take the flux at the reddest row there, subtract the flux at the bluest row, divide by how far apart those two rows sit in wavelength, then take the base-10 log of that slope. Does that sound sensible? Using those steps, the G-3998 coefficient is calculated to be -2.9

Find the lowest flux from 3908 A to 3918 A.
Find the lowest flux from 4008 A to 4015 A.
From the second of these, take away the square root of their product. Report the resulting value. 0.022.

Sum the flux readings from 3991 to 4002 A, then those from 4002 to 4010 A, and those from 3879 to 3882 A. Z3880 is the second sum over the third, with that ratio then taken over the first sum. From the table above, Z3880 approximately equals 0.32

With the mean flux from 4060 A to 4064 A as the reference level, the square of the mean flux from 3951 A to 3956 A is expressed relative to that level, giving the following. 0.98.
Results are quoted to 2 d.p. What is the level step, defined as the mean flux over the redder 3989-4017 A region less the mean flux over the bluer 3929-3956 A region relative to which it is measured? 0.13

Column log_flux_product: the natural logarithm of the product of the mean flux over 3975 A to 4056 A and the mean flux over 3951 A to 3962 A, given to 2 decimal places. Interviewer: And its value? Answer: 0.01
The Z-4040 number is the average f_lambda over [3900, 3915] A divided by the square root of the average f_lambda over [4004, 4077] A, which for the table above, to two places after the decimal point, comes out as 1.01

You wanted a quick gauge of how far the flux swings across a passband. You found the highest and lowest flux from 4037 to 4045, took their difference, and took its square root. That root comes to 0.37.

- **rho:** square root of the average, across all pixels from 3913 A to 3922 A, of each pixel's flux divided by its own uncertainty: 3.32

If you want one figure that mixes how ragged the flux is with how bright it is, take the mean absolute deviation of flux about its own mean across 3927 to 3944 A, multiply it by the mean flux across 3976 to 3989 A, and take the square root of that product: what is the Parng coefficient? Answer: 0.349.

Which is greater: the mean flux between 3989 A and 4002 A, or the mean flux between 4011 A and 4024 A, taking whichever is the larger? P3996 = 1.01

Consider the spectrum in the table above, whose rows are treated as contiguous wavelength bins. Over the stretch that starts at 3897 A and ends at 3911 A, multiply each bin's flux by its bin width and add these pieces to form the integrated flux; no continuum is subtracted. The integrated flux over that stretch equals 14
